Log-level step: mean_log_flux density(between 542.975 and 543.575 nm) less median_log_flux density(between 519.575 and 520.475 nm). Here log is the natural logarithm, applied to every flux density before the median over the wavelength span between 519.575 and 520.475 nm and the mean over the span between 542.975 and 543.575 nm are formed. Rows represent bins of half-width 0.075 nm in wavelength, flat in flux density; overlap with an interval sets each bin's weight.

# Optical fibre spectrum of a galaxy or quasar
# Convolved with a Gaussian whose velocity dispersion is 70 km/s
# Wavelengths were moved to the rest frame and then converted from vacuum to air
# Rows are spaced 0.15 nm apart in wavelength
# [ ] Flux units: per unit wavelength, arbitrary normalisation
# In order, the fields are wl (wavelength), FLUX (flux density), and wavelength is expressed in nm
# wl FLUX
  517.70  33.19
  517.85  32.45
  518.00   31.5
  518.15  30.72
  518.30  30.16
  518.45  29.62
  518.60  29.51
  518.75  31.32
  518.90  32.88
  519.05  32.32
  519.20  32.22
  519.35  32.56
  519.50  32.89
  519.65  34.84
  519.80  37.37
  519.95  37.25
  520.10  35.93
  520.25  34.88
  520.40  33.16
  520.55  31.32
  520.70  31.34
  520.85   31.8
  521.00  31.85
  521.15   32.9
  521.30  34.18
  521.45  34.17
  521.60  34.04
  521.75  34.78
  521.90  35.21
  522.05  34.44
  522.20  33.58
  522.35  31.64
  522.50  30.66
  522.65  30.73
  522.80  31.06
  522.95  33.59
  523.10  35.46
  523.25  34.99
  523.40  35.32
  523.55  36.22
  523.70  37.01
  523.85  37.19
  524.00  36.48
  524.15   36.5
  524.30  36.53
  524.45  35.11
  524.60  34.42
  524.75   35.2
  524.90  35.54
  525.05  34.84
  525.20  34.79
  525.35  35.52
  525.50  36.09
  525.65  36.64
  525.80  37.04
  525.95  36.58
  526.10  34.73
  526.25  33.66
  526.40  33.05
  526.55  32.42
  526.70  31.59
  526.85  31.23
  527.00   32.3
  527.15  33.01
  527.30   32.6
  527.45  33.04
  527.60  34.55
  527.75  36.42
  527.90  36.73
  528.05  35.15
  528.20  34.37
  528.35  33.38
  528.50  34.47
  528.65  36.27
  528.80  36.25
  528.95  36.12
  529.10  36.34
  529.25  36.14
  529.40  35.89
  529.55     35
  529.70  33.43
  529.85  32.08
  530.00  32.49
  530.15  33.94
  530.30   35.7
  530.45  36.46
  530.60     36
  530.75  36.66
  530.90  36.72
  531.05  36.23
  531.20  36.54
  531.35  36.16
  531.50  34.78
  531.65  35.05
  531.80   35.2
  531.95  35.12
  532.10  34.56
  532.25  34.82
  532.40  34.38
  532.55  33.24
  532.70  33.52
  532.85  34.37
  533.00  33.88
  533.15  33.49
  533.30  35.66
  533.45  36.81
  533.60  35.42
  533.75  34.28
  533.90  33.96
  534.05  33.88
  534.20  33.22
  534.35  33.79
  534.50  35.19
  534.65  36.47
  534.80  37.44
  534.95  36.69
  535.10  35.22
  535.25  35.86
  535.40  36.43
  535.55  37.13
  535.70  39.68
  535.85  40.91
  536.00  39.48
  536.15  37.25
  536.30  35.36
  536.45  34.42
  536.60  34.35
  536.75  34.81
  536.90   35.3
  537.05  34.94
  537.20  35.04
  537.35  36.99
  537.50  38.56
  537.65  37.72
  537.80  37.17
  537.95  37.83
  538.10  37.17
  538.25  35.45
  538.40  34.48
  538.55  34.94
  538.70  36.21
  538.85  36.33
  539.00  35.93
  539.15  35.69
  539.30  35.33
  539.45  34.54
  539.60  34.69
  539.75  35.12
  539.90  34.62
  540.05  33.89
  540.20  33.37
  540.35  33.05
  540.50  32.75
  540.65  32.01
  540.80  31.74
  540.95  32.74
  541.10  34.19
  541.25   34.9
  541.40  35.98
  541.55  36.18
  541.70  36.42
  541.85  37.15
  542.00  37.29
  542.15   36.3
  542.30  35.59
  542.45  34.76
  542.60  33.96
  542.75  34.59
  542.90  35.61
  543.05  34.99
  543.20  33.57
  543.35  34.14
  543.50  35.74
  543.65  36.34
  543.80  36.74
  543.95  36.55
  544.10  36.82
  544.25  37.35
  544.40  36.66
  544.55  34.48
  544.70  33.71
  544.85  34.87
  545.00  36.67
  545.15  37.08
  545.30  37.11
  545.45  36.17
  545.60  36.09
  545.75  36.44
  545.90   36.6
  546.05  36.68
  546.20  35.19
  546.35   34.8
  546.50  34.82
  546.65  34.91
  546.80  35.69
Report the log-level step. -0.02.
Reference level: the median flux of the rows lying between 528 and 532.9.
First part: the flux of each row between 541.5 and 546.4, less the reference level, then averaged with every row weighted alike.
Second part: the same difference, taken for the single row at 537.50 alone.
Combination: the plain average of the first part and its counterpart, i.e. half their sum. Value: 2.1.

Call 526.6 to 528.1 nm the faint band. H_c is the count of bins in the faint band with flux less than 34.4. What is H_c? 6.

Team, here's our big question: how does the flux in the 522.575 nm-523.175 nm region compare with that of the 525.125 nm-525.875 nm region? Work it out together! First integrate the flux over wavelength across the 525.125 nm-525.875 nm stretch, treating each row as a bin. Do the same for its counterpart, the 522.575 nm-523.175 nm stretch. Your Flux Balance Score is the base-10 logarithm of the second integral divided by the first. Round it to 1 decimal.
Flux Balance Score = -0.1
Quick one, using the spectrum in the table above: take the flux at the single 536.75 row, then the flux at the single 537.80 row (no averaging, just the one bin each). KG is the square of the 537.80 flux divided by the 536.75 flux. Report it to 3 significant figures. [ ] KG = 39.7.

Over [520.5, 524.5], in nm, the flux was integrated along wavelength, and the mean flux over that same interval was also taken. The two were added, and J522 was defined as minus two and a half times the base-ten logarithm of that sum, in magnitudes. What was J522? -5.6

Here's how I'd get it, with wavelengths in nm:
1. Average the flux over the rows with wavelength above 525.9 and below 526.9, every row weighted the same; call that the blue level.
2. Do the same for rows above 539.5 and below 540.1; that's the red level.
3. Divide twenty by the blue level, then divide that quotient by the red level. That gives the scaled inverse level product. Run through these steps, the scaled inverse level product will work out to 0.0174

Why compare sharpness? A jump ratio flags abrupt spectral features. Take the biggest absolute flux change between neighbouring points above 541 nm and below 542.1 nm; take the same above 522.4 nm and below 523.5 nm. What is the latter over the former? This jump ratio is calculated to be 2.3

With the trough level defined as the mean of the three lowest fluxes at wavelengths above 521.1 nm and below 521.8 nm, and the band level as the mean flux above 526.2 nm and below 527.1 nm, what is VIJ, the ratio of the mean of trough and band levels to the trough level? 0.98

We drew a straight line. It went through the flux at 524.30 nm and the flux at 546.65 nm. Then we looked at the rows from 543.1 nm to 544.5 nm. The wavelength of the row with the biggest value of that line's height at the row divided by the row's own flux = 543.20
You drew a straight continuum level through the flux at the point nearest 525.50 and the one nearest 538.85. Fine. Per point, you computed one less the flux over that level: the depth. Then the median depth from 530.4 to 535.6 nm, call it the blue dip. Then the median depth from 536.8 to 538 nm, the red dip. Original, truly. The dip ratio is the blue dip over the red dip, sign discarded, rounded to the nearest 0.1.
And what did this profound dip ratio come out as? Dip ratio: 1.4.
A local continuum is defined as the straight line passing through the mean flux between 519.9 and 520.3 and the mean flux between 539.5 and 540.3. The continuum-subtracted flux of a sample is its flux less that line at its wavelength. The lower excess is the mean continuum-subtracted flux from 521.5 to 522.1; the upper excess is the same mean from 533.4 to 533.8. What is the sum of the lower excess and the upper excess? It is -0.6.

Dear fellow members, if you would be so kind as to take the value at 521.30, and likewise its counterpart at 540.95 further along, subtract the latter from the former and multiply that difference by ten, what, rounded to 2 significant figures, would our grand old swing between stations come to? 14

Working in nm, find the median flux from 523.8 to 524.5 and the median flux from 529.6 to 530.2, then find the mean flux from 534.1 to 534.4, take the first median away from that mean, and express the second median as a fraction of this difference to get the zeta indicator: -11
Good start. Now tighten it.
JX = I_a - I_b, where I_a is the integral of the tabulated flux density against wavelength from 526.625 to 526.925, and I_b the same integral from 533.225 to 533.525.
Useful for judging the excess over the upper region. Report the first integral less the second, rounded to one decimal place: -1.4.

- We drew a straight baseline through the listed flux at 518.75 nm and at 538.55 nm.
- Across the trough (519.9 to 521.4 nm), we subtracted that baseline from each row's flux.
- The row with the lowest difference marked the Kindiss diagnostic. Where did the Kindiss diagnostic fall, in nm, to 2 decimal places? 520.70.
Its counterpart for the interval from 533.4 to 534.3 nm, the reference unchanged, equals 534.20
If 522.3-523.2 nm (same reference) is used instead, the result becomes 522.50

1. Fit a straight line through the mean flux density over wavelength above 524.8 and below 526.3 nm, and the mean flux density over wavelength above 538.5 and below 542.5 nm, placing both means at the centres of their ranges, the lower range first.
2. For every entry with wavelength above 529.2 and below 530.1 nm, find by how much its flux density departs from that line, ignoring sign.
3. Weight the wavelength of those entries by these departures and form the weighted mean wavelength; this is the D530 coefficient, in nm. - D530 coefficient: 529.78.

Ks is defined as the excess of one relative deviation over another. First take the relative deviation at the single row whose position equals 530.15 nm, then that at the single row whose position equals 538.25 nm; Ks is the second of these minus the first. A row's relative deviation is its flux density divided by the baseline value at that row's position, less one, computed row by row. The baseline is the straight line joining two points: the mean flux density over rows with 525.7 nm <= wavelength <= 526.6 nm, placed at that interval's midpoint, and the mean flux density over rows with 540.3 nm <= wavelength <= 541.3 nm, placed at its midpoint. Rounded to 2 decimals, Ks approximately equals 0.07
